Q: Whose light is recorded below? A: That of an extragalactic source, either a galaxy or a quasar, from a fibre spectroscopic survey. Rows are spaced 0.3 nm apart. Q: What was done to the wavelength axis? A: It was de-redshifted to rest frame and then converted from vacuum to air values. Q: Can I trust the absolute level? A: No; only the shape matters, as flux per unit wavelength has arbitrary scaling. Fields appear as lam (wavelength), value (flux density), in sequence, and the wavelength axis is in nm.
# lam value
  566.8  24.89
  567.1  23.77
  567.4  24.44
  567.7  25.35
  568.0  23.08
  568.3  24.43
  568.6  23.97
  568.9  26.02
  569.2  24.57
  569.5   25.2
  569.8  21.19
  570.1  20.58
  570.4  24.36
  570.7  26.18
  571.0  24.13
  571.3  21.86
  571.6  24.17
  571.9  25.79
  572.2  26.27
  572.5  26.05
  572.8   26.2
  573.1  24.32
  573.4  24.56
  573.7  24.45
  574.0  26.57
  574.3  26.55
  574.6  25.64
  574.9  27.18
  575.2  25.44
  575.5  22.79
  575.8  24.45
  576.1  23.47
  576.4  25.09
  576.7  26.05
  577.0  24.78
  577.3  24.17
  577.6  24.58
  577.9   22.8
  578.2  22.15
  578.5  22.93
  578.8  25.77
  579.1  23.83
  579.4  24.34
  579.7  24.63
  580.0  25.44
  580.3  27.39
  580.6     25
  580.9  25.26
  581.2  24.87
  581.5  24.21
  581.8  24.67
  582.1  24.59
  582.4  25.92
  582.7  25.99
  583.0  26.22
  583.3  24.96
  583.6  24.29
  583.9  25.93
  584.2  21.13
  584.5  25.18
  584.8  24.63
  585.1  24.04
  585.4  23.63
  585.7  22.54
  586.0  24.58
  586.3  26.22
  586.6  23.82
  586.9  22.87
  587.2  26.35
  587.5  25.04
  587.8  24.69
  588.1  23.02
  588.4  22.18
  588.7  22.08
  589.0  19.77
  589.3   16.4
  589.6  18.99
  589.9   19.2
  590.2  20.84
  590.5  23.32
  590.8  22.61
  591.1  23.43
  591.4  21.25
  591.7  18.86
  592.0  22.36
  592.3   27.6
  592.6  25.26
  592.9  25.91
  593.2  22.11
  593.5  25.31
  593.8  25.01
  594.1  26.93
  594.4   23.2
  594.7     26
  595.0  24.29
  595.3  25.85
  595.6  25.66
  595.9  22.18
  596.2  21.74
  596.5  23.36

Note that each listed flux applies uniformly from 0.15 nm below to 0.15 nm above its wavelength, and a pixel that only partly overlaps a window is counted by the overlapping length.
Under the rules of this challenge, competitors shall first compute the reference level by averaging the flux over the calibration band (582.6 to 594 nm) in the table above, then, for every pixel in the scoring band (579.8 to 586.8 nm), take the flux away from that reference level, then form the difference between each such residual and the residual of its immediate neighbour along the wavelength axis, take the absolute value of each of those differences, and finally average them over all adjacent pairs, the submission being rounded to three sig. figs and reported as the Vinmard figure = 1.32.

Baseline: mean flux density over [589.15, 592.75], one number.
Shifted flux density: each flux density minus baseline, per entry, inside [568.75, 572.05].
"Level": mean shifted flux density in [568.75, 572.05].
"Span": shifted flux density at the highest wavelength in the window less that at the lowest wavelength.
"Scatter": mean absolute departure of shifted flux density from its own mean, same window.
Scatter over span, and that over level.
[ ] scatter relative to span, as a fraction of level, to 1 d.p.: -2.8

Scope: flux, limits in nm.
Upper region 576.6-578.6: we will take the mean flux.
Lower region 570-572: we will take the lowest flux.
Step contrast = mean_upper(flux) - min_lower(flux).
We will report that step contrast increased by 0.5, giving 3.8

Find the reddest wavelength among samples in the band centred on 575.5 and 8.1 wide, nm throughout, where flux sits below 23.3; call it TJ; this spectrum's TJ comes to 578.5 nm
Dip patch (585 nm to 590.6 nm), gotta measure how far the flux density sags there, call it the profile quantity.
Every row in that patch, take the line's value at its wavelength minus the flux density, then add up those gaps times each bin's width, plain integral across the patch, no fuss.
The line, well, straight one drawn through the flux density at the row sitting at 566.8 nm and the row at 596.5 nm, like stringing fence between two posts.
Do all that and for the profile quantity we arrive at 6.8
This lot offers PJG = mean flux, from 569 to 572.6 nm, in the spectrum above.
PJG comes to 24.2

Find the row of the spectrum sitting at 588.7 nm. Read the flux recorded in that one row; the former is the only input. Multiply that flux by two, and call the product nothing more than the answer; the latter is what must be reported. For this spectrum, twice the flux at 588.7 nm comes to 44.2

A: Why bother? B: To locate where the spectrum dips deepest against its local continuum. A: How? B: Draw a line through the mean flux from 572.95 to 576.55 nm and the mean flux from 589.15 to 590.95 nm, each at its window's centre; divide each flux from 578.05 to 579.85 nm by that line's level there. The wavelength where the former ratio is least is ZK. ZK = 578.2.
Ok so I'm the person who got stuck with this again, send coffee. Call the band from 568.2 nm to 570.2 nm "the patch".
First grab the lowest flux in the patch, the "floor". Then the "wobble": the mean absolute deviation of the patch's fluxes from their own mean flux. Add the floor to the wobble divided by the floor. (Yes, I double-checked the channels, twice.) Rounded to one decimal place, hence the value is 20.7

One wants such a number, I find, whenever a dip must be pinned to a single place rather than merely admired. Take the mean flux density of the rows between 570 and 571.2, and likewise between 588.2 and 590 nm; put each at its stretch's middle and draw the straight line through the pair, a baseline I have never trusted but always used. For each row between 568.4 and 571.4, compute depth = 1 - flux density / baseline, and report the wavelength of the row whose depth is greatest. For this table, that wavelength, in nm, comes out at 570.1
